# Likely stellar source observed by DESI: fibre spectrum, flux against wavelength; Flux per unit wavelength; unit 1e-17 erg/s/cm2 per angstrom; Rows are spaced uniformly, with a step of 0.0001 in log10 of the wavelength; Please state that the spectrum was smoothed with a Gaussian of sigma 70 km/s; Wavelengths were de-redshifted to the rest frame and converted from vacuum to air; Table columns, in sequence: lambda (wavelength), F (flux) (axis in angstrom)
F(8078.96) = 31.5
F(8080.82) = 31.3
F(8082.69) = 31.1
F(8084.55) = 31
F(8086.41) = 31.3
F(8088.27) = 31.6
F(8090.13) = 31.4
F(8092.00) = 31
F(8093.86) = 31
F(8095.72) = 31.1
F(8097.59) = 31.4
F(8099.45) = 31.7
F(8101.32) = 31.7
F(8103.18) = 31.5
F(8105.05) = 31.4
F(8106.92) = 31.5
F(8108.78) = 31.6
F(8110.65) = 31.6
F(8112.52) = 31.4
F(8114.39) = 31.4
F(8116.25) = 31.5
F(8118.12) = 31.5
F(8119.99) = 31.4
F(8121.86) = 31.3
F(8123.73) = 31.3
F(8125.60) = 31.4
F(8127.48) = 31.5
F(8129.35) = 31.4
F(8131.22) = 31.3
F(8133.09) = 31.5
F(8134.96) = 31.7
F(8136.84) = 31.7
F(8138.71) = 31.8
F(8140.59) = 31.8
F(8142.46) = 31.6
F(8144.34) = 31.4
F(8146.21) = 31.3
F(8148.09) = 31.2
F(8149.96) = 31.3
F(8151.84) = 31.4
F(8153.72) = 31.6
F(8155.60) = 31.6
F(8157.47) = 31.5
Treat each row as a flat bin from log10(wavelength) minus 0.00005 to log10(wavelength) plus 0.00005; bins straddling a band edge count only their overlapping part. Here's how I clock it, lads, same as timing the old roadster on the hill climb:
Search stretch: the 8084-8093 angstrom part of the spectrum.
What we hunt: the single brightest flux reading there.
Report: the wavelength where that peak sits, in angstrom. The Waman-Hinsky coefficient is 8088.27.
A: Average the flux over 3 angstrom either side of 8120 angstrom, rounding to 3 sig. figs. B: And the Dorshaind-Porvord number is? 31.4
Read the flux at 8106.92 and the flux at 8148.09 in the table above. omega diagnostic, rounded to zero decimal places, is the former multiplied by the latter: 983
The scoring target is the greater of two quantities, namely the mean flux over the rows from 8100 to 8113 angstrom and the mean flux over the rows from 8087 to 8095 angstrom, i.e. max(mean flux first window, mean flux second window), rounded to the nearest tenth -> 31.5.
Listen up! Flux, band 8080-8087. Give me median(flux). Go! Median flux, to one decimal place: 31.2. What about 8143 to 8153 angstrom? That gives 31.3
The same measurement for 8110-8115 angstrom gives 31.4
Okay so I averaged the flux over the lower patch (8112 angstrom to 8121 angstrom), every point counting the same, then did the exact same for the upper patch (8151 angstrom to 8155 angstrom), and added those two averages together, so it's 62.9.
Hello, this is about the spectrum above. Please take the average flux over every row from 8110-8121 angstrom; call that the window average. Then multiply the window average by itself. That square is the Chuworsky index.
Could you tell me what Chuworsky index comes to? 990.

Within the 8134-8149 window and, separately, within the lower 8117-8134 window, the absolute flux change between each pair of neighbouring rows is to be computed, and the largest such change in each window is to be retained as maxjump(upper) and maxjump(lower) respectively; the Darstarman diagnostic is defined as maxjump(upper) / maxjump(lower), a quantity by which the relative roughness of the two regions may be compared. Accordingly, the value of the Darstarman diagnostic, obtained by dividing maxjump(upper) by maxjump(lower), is 1.0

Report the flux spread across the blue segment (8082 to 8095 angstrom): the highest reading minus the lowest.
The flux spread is 0.60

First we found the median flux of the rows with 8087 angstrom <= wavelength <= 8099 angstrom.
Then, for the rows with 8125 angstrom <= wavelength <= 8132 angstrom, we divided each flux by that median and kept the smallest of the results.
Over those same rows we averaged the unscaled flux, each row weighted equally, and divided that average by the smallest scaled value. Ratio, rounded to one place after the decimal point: 31.3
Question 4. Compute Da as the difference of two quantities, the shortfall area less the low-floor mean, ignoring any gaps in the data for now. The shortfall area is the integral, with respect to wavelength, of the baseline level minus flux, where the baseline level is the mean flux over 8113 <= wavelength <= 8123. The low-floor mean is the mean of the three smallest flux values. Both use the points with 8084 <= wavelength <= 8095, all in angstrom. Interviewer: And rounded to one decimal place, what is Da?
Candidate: -28.7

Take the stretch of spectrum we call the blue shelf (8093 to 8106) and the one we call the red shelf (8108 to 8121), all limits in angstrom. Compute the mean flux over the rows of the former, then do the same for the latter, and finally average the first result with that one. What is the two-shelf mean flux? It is 31.44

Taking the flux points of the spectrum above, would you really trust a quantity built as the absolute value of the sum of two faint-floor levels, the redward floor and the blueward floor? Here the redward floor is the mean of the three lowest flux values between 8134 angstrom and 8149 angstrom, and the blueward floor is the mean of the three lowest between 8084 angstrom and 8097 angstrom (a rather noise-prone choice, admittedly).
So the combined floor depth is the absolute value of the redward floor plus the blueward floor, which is 62.3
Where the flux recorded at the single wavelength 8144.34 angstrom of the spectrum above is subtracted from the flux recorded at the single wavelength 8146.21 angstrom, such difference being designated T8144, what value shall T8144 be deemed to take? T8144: -0.1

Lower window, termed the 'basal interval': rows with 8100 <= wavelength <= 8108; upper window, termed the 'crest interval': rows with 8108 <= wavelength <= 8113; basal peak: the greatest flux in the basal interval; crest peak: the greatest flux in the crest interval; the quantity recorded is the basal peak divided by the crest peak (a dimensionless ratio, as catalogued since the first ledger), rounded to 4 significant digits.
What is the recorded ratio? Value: 1.003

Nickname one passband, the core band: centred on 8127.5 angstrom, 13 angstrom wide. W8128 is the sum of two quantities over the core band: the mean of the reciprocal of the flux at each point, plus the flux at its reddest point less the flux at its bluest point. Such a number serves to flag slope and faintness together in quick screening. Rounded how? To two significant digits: 0.23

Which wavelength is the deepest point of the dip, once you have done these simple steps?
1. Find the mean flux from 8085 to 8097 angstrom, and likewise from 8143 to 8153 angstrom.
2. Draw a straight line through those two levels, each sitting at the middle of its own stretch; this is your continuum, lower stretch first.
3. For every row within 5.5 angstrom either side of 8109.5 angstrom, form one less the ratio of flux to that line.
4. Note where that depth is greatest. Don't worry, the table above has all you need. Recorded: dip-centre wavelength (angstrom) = 8114.39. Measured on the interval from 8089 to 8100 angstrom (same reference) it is 8093.86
